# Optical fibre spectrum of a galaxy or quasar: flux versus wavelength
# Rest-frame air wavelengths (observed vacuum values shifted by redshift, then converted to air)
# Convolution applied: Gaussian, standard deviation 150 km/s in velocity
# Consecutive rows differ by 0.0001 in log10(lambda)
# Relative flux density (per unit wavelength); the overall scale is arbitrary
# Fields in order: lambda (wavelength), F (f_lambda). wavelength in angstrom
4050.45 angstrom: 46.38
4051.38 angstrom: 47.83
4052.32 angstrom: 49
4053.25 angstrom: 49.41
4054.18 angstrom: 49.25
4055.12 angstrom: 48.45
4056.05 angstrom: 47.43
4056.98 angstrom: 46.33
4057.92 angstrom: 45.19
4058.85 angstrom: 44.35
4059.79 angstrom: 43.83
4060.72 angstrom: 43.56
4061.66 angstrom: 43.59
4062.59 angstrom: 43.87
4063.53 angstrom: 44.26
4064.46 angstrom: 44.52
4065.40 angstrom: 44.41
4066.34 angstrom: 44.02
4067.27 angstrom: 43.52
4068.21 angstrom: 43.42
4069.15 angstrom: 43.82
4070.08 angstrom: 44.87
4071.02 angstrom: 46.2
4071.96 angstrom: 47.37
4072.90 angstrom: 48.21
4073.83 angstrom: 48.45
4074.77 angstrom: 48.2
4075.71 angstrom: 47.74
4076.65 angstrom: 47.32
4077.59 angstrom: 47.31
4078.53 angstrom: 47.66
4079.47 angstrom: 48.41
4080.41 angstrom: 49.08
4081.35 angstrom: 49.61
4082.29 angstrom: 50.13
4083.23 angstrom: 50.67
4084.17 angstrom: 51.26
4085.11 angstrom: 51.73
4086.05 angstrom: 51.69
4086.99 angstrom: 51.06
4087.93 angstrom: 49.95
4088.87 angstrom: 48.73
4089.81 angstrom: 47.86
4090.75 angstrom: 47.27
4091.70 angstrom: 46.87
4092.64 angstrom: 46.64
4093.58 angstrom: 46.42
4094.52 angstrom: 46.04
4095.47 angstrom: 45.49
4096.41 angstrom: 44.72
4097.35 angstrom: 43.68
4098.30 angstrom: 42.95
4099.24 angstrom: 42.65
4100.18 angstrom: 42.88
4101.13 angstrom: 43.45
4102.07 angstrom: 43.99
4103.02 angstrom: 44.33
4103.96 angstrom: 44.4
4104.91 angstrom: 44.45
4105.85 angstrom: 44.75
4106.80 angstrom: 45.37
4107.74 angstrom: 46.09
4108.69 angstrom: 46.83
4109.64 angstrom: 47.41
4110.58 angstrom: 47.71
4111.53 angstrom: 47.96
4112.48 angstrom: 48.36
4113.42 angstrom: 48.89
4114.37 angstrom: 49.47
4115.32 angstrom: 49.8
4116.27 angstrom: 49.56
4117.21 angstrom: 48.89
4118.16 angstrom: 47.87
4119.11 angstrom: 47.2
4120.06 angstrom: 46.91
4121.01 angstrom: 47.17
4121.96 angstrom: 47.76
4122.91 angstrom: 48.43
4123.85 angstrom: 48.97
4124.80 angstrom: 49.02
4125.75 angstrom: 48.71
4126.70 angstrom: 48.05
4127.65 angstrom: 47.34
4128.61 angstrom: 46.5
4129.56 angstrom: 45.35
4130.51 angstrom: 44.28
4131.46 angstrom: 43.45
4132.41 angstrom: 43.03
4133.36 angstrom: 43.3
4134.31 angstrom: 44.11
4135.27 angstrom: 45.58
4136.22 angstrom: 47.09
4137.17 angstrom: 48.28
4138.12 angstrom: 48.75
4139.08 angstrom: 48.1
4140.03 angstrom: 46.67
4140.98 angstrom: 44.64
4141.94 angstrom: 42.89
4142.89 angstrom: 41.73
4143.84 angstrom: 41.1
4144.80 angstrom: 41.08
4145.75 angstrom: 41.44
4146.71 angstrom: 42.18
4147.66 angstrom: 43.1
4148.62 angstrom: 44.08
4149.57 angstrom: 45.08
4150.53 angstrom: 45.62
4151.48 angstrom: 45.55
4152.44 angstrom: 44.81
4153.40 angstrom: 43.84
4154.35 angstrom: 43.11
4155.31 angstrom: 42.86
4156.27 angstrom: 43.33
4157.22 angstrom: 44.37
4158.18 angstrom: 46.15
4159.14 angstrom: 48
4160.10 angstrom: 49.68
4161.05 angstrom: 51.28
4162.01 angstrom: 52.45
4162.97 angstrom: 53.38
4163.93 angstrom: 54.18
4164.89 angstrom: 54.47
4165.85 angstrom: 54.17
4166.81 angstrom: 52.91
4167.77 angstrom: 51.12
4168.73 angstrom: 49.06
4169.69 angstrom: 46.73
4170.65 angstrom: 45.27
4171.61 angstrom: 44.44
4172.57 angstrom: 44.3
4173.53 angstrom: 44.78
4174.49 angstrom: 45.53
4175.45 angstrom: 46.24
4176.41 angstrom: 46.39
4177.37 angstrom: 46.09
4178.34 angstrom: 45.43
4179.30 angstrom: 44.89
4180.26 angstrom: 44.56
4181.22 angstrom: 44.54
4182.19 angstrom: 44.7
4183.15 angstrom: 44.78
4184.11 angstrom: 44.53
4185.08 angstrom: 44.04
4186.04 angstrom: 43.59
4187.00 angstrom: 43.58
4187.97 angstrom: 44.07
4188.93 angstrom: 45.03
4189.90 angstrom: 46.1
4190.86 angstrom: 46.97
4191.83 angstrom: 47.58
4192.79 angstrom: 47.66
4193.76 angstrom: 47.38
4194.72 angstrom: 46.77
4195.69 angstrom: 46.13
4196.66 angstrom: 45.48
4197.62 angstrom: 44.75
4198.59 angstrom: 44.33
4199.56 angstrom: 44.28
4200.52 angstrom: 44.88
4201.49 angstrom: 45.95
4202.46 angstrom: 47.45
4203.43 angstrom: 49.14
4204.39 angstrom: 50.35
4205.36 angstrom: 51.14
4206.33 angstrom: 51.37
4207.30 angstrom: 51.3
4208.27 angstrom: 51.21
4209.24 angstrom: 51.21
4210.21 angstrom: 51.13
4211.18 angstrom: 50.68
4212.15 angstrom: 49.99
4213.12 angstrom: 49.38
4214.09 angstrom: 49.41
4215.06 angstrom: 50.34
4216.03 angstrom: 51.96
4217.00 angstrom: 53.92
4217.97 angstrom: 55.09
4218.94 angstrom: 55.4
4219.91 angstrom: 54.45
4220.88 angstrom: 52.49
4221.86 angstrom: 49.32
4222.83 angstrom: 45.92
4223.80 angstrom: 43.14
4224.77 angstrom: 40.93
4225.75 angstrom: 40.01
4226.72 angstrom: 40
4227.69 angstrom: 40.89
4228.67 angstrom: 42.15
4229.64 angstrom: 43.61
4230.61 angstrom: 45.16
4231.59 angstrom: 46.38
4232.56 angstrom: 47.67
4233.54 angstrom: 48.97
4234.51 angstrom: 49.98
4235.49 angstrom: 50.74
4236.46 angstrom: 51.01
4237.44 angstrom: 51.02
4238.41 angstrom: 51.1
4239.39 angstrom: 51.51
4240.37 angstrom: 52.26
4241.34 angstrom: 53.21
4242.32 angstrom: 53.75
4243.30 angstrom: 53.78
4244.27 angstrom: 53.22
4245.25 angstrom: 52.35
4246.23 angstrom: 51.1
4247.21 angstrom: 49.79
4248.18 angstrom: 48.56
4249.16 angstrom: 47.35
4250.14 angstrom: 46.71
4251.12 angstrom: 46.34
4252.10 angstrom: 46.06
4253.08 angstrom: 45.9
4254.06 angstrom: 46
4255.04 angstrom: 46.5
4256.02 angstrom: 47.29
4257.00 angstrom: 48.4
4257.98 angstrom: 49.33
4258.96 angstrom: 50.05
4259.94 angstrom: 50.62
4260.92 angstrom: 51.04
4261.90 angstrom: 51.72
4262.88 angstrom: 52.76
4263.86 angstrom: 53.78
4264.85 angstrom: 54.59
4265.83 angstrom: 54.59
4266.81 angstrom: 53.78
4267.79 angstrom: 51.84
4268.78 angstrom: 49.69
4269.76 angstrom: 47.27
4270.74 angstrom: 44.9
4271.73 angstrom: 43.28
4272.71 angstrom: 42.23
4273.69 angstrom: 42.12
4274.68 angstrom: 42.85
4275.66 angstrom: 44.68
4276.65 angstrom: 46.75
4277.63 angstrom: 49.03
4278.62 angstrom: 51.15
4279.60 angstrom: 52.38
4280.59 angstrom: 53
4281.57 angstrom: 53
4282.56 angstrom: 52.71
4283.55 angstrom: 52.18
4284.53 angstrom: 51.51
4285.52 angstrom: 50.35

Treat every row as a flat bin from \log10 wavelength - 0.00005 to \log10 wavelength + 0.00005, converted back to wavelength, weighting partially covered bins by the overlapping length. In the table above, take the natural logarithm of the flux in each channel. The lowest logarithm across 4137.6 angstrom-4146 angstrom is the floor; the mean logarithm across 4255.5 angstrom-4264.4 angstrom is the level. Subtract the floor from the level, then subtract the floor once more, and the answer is -3.5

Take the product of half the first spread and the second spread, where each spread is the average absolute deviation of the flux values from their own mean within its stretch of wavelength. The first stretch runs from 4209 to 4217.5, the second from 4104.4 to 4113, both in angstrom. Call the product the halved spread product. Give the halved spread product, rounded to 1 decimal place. 0.6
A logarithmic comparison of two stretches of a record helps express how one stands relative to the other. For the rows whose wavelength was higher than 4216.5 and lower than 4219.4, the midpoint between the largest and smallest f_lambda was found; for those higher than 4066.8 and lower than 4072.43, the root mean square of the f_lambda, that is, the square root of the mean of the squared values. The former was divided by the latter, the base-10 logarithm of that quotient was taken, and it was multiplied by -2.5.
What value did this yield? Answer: -0.21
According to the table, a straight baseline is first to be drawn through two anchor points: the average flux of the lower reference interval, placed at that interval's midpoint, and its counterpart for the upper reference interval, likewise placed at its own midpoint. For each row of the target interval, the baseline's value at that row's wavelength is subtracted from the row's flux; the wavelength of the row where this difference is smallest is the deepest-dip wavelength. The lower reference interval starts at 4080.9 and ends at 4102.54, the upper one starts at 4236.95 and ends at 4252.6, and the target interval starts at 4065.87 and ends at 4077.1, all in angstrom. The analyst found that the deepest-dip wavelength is 4068.21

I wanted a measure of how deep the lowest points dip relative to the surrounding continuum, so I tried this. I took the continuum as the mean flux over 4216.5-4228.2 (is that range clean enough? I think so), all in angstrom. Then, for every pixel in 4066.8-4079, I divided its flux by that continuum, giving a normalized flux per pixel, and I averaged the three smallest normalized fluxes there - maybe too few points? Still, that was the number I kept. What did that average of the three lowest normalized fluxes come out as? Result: 0.915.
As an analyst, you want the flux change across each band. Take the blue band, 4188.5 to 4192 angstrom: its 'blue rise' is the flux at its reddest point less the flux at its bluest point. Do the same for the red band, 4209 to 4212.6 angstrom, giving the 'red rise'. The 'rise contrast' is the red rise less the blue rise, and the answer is -3.8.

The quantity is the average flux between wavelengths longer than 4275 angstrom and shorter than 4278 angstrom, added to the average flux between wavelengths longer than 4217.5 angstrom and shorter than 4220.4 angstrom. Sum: 102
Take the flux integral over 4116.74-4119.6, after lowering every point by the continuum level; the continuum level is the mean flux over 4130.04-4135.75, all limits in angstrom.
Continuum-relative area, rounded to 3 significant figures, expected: 11.5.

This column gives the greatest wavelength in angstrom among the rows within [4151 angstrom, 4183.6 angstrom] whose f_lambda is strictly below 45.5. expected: 4183.15 angstrom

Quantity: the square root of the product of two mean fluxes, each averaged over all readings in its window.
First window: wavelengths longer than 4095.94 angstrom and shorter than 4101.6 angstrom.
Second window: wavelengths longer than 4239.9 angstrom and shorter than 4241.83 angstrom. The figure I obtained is 48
